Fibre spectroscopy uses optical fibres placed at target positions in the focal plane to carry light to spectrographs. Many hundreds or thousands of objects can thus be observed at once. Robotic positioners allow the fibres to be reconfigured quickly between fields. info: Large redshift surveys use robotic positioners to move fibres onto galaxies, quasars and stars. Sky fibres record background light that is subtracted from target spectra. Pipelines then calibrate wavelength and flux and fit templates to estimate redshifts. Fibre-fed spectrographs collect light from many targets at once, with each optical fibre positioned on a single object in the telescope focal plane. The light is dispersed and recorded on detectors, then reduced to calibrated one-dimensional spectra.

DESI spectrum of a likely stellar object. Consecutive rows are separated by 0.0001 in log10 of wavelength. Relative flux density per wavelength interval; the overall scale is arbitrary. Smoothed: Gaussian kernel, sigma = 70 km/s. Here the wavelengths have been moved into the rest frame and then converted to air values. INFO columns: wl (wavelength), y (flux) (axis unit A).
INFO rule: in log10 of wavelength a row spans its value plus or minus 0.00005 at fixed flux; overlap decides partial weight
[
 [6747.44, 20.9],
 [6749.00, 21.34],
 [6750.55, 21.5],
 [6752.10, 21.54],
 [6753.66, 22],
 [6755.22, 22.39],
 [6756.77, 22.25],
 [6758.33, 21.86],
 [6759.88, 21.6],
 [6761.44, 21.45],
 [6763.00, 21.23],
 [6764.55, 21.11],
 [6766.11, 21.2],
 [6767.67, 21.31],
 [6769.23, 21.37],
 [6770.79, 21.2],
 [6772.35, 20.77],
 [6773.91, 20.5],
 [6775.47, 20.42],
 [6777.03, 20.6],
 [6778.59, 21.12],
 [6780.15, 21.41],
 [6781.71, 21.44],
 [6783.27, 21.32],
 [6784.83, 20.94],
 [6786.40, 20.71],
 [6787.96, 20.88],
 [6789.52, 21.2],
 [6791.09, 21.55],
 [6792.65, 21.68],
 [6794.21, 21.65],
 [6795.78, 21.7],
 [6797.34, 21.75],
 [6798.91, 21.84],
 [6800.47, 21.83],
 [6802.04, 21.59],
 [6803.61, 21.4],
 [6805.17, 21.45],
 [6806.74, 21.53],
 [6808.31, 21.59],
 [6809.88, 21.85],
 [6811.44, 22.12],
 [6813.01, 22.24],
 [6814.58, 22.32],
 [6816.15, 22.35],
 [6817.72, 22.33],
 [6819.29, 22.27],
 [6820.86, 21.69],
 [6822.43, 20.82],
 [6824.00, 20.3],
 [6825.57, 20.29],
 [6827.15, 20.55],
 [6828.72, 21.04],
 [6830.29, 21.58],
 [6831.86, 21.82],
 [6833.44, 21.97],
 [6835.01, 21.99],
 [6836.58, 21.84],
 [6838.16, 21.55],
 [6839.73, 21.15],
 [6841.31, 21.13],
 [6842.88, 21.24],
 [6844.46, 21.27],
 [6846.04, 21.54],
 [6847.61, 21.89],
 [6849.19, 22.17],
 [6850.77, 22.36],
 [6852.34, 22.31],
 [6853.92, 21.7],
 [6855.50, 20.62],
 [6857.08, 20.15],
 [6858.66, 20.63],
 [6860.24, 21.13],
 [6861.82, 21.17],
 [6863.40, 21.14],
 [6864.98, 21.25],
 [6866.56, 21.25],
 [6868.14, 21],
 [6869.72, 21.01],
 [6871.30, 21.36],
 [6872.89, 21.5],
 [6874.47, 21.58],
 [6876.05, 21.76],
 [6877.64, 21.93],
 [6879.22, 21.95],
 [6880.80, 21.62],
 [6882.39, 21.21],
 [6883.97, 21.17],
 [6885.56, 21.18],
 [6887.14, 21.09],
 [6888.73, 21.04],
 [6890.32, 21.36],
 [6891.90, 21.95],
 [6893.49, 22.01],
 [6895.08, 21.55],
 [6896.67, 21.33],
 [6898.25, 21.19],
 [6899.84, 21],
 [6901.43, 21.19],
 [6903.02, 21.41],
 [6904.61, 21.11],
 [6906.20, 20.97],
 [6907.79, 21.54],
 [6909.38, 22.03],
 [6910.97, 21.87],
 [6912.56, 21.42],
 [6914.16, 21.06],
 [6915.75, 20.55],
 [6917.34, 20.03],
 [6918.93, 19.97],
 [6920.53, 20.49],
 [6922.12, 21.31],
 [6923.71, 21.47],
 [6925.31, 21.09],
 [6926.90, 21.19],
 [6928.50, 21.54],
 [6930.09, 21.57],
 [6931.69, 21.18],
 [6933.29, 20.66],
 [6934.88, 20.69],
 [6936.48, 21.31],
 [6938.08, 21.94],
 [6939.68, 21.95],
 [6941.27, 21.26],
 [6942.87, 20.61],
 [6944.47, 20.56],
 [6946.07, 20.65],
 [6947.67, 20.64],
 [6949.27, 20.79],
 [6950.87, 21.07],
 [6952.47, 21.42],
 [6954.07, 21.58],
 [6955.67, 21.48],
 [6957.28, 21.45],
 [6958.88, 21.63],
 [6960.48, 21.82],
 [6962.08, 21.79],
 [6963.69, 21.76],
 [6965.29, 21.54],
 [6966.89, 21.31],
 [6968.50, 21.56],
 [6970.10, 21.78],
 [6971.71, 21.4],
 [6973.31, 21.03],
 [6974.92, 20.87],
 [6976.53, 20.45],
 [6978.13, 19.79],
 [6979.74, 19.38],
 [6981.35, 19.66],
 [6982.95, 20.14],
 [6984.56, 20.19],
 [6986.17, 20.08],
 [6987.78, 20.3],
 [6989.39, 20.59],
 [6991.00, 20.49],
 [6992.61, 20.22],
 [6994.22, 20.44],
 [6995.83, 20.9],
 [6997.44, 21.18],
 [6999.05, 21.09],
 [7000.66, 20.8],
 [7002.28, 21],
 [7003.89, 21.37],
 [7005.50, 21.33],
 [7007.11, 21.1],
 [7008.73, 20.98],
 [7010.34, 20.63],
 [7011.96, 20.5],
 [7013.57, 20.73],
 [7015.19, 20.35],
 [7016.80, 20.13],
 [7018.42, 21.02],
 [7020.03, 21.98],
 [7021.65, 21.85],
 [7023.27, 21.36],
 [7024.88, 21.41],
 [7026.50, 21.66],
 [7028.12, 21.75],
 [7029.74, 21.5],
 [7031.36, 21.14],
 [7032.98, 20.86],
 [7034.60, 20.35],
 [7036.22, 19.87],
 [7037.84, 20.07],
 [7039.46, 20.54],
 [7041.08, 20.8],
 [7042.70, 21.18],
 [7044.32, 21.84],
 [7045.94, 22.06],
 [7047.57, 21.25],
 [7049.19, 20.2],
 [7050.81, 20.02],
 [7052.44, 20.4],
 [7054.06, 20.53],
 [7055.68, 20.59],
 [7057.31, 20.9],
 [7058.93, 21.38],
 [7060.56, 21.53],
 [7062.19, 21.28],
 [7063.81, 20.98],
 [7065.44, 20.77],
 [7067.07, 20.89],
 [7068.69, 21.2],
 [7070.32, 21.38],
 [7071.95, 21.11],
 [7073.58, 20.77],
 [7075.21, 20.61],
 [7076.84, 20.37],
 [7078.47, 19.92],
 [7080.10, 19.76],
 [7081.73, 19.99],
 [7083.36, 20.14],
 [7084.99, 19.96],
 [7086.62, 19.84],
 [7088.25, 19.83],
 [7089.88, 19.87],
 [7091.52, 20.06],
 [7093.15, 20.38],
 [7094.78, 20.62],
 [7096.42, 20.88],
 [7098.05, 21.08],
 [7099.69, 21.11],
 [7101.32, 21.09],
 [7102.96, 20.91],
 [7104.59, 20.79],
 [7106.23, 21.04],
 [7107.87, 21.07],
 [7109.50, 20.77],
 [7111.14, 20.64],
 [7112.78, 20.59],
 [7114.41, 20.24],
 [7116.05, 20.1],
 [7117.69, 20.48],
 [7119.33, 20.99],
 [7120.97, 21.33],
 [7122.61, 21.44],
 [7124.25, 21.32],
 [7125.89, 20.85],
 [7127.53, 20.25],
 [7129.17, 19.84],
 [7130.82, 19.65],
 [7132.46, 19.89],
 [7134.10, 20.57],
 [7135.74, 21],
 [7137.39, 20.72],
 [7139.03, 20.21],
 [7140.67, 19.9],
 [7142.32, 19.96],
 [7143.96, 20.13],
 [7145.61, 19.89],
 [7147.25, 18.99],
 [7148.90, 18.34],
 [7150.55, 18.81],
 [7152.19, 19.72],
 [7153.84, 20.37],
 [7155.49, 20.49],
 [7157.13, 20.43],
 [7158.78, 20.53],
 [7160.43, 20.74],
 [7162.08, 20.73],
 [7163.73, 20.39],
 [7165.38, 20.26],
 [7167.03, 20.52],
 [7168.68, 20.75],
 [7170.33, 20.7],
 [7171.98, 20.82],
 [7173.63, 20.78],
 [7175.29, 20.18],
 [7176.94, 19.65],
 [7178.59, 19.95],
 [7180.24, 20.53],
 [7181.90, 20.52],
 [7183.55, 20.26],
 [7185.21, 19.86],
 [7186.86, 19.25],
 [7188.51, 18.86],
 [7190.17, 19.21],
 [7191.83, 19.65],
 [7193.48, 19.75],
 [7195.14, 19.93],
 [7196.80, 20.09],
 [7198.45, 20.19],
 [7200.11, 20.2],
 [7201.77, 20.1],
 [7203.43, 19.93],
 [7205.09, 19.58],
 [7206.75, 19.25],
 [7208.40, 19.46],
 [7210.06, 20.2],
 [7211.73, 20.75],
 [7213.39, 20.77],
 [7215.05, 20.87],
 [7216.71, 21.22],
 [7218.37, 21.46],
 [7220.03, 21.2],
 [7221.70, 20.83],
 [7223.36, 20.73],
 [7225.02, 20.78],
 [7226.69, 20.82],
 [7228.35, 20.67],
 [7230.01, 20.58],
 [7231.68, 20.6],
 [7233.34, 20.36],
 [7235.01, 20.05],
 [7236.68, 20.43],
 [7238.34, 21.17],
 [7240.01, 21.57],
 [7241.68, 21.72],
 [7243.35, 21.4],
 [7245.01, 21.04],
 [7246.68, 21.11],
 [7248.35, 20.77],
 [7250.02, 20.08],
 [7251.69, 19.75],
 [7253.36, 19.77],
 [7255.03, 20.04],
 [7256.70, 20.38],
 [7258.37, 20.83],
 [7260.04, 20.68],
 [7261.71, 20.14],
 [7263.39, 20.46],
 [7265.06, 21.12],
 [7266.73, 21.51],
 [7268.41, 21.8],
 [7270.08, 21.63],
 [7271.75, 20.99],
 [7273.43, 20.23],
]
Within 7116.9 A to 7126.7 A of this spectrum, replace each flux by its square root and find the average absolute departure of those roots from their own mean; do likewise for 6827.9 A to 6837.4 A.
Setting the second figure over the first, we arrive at 0.89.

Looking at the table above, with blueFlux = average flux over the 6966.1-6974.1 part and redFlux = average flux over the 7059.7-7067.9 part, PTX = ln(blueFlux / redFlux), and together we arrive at 0.015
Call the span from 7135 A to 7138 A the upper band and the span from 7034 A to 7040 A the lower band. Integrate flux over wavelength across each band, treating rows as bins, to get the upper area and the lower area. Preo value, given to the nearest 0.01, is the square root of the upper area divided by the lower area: 0.72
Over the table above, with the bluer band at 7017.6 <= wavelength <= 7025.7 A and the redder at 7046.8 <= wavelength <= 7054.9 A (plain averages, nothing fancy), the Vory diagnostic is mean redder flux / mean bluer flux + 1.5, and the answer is 2.45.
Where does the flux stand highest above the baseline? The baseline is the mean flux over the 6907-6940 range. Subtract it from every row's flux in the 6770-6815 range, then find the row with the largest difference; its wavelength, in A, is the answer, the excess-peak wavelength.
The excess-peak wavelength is 6814.58 A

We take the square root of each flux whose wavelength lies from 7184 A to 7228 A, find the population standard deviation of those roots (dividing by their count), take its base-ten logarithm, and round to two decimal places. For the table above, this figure -1.11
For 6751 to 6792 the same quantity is -1.28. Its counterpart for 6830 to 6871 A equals -1.24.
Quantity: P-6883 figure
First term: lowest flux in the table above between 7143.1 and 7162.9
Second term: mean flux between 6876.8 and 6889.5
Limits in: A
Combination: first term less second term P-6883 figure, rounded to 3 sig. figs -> -3.06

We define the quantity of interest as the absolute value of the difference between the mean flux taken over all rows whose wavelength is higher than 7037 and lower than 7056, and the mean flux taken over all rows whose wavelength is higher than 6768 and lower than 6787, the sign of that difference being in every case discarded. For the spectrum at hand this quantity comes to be 0.19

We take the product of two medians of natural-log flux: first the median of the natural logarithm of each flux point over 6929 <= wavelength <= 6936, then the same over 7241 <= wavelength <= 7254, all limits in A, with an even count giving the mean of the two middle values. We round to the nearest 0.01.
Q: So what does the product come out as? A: 9.25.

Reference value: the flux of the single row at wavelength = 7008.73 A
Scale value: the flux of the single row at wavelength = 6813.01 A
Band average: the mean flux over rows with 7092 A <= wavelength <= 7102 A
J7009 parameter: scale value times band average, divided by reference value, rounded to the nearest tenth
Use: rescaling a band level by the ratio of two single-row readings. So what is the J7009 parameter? 22.1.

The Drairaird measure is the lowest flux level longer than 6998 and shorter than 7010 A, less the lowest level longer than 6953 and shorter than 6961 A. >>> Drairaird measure -0.65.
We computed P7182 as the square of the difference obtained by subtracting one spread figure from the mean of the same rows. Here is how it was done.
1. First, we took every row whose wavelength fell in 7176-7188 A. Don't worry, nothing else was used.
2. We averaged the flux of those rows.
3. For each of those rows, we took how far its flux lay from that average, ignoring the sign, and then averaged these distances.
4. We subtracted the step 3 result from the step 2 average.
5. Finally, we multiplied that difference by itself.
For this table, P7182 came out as 385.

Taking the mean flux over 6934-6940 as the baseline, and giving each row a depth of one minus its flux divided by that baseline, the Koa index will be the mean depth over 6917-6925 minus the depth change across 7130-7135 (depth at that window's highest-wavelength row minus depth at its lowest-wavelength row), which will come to 0.08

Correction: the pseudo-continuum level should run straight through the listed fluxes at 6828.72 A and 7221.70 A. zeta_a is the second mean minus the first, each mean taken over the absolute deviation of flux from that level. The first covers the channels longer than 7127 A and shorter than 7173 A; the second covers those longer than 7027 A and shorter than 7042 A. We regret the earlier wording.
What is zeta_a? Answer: -0.19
